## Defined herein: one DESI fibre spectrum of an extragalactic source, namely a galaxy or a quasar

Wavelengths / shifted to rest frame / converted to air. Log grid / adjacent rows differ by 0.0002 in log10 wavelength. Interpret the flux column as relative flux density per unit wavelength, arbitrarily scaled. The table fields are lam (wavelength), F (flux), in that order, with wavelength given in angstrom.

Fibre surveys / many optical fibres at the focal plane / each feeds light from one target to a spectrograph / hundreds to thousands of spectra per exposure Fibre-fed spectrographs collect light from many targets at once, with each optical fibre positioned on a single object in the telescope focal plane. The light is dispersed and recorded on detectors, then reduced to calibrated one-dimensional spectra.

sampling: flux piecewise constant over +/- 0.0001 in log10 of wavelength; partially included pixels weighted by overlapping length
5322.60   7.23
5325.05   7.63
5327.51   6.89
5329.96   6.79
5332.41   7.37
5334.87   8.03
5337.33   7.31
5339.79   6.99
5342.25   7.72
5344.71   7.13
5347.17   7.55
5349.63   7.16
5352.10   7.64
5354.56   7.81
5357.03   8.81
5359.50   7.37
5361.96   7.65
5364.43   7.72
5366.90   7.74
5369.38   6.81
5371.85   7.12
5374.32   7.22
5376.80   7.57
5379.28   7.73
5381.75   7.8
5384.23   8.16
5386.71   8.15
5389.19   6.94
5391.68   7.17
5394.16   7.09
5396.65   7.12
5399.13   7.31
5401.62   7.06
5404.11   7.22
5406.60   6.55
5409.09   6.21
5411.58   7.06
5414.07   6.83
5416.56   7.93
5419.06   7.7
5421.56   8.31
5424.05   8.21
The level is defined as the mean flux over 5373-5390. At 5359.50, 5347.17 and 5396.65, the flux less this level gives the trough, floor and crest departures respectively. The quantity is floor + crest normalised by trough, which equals 2.2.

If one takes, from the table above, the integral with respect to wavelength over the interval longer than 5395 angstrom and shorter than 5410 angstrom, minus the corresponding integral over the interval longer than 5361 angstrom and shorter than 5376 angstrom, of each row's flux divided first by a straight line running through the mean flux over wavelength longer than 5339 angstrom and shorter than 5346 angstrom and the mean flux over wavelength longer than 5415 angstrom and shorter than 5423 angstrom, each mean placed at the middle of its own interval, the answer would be -1.4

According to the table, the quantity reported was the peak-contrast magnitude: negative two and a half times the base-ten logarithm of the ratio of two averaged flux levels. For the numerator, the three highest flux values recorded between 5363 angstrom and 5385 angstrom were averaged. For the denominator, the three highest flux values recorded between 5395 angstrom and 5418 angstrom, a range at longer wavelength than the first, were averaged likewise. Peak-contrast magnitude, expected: -0.058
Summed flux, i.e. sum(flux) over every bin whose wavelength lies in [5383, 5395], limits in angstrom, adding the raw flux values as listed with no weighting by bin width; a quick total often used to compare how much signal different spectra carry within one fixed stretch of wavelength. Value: 37.5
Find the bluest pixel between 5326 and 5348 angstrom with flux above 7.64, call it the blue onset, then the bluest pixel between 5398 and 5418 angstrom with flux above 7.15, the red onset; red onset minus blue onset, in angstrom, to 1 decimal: 64.3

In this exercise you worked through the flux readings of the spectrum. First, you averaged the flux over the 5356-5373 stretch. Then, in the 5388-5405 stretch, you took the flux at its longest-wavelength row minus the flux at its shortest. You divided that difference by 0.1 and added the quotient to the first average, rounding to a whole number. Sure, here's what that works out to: 10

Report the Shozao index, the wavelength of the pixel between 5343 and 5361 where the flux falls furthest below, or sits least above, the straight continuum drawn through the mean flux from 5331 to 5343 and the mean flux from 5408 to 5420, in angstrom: 5344.71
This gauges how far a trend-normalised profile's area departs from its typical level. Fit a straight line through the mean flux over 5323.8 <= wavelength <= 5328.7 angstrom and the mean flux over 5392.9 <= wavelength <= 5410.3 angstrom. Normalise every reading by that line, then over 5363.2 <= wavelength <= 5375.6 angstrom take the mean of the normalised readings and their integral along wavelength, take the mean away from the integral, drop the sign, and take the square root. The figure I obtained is 3.43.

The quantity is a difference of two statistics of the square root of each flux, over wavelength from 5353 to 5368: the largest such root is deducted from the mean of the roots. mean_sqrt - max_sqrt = -0.167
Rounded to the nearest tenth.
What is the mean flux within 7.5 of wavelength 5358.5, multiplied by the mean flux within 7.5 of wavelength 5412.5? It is 55.2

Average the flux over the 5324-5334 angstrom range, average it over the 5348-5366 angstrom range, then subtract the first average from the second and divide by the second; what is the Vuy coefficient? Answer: 0.07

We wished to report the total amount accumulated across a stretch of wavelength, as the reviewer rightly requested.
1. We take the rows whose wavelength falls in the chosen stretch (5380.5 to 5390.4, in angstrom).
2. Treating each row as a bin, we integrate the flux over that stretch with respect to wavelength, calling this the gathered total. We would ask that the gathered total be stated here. 77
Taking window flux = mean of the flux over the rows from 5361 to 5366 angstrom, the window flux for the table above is 7.69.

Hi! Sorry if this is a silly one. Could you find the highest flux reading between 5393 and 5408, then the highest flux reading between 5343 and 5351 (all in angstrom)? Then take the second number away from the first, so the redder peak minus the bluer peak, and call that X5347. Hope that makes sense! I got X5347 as -0.2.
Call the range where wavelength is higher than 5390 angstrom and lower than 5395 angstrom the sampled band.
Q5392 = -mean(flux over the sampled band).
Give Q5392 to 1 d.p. -7.1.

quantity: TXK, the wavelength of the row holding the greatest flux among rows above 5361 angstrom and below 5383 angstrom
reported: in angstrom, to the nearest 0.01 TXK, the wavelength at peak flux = 5381.75 angstrom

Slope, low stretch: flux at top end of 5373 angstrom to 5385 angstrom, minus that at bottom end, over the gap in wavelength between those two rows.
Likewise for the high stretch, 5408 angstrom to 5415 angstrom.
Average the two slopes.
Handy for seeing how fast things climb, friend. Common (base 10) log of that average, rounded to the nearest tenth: -1.0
